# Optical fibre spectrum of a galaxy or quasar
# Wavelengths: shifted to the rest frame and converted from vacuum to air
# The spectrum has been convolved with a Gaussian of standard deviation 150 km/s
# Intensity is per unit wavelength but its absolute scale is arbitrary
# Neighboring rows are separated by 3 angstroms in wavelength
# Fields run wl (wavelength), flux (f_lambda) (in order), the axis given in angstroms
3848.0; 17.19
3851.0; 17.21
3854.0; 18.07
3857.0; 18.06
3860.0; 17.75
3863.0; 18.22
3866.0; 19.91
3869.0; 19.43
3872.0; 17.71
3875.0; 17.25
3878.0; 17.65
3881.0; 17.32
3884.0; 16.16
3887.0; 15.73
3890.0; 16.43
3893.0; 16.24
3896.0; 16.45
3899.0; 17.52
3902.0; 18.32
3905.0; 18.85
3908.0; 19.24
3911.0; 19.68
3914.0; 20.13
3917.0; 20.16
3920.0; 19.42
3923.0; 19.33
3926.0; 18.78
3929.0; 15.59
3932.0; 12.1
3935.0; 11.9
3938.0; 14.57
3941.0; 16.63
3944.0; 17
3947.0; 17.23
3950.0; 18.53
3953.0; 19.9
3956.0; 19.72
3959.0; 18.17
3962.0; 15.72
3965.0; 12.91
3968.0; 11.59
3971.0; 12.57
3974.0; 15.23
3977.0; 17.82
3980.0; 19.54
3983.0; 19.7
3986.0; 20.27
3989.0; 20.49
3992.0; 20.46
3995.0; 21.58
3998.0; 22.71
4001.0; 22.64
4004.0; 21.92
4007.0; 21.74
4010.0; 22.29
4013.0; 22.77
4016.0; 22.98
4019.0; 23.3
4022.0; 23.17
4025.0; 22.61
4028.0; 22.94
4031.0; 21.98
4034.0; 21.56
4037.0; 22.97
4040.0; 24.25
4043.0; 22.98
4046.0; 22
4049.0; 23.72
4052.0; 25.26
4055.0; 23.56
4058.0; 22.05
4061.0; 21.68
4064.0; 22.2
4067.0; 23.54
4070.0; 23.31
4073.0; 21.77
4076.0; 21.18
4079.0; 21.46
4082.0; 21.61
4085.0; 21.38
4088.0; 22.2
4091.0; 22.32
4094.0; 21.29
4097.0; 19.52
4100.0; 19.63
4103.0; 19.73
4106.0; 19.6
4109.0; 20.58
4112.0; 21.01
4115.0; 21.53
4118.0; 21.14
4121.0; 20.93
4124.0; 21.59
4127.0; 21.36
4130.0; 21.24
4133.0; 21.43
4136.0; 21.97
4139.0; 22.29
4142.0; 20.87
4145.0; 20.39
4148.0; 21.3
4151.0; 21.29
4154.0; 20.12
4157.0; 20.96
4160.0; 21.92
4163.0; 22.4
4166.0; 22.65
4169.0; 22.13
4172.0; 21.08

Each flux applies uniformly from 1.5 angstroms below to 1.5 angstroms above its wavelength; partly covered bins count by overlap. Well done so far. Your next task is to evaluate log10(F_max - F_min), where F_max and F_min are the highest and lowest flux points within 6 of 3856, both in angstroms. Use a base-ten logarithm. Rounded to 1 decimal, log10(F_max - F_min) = -0.1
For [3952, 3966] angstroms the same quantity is 0.8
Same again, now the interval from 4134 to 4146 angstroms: 0.3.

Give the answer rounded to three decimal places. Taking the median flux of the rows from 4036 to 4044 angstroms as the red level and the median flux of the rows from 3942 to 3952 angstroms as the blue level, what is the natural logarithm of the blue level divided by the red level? -0.288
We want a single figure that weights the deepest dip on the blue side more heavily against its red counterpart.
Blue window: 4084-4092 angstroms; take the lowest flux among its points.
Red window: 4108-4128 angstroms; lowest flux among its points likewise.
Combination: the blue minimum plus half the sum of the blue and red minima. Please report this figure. 42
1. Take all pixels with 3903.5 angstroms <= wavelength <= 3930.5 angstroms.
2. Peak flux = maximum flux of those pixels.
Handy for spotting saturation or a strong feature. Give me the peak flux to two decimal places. 20.16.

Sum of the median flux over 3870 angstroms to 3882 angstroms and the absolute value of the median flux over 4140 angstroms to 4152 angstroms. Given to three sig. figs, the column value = 38.6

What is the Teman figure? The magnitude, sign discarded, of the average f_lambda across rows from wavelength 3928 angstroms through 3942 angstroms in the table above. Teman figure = 14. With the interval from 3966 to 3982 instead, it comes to 15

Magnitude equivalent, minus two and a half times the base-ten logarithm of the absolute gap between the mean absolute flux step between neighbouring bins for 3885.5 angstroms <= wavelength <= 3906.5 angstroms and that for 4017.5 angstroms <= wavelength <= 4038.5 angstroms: 3.2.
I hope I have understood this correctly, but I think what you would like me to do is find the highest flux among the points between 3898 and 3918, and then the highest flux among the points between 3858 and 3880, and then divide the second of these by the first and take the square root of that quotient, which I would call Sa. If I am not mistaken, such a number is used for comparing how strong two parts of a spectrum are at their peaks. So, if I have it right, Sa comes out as 0.99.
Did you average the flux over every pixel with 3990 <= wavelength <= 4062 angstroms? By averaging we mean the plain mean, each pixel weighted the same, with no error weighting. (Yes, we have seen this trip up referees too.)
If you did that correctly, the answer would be 22.6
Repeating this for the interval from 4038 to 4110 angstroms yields 22.0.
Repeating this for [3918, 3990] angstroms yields 16.9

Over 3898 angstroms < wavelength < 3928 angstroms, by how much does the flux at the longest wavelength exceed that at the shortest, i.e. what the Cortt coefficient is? 1.3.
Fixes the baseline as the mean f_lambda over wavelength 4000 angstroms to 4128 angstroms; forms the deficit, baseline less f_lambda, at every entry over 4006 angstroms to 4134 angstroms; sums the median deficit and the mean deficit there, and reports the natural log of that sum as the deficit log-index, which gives -1.2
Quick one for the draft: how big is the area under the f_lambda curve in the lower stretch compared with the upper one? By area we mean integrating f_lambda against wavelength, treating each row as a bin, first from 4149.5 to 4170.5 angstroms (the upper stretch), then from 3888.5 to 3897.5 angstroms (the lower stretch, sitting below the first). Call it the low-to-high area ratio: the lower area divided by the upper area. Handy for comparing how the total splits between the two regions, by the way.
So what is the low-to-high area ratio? 0.32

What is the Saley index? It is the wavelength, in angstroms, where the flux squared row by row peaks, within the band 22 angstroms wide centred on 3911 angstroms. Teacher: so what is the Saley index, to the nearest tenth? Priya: 3917.0 angstroms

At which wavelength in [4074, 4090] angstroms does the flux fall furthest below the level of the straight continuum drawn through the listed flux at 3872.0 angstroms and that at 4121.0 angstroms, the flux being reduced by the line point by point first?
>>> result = 4076.0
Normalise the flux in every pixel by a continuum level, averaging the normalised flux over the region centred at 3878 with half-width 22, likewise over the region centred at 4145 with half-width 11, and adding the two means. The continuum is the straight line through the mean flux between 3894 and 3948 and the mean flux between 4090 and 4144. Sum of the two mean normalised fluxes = 2.04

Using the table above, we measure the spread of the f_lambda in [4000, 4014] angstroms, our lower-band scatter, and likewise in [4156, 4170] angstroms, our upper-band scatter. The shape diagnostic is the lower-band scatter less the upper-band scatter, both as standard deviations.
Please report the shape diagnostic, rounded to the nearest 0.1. -0.2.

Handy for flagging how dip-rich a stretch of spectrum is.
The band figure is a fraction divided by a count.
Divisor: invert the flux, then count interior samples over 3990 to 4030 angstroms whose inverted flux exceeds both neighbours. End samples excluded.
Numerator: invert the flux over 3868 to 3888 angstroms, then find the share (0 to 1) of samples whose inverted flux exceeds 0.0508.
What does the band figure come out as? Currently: 0.50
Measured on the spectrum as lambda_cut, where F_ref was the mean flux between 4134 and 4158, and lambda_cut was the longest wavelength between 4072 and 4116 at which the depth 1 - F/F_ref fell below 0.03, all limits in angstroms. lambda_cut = 4115.0 angstroms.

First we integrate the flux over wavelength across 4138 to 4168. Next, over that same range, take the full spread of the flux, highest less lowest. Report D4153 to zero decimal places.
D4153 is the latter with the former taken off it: -640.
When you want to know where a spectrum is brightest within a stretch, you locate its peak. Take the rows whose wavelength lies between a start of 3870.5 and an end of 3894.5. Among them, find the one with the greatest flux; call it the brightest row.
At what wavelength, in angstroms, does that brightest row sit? 3872.0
